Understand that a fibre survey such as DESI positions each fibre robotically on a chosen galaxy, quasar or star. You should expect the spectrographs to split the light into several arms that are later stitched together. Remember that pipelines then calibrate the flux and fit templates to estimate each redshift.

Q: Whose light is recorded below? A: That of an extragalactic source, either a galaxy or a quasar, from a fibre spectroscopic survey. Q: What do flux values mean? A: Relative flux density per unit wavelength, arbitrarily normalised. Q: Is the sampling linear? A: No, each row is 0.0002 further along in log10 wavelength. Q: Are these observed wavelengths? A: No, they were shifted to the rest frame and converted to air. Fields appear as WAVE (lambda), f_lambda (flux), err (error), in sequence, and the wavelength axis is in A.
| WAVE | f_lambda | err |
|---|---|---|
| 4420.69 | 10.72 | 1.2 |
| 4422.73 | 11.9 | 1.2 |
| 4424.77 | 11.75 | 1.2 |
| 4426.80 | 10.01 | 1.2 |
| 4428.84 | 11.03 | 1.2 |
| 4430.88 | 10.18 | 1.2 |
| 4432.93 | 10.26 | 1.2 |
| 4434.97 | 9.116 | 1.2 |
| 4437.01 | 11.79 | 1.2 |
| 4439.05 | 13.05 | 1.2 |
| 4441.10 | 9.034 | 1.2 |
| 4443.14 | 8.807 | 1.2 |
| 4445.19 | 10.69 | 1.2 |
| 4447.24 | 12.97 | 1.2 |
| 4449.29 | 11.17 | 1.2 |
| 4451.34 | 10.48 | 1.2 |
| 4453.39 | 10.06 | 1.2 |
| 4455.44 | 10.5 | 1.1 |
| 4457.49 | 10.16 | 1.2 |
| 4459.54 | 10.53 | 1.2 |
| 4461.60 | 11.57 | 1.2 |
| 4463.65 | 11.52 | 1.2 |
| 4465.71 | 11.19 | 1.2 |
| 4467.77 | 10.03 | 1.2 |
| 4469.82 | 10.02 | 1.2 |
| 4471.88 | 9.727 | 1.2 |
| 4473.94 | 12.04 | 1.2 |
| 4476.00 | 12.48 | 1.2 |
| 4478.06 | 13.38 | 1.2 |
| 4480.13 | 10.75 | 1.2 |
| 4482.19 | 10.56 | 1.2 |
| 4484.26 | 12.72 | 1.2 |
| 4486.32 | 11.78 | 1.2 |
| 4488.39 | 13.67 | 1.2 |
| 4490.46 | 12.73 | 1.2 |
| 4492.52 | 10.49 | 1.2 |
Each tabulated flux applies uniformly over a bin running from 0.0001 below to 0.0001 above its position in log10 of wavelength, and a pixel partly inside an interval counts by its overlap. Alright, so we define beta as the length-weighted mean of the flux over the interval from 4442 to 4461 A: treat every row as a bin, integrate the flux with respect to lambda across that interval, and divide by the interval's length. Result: 10.6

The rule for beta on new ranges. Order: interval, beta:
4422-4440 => 11.0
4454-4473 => 10.6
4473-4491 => 12.2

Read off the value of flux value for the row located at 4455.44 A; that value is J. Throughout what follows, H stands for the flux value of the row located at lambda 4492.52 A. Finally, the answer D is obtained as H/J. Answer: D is 1.00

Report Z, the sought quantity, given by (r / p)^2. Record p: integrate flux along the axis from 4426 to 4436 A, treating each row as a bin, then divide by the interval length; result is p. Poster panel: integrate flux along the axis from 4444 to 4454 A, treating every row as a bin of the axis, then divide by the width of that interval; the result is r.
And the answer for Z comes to 1.2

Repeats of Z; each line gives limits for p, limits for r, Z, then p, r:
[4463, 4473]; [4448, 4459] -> 1.0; 10.5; 10.5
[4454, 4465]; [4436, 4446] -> 1.0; 10.8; 10.7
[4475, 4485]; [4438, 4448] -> 0.8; 11.9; 10.9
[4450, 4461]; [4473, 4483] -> 1.3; 10.4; 11.9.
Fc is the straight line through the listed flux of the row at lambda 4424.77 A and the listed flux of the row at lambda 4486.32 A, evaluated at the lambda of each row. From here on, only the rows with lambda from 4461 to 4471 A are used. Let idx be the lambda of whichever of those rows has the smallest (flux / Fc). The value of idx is 4469.82 A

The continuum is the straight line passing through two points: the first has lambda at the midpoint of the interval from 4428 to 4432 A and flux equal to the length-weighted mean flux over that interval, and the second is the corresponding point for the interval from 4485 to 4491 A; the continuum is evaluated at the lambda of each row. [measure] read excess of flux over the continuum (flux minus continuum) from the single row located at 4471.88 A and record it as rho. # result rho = -2.4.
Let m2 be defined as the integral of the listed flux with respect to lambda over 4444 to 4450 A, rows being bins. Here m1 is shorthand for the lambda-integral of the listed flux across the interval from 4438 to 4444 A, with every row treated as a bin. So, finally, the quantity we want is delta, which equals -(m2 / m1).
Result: -1.12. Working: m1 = 62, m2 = 69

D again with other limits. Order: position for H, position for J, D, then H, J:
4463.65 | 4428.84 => 1.04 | 11.52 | 11.03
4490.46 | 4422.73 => 1.07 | 12.73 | 11.9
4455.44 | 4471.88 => 1.08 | 10.5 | 9.727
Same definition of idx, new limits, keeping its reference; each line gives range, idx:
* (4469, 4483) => 4471.88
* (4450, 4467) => 4453.39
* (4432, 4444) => 4443.14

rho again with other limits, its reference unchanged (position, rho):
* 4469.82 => -2.0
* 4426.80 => -0.4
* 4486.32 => -0.9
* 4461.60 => -0.2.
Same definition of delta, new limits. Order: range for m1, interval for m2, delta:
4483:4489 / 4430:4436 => -0.78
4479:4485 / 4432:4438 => -0.92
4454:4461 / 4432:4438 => -0.85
